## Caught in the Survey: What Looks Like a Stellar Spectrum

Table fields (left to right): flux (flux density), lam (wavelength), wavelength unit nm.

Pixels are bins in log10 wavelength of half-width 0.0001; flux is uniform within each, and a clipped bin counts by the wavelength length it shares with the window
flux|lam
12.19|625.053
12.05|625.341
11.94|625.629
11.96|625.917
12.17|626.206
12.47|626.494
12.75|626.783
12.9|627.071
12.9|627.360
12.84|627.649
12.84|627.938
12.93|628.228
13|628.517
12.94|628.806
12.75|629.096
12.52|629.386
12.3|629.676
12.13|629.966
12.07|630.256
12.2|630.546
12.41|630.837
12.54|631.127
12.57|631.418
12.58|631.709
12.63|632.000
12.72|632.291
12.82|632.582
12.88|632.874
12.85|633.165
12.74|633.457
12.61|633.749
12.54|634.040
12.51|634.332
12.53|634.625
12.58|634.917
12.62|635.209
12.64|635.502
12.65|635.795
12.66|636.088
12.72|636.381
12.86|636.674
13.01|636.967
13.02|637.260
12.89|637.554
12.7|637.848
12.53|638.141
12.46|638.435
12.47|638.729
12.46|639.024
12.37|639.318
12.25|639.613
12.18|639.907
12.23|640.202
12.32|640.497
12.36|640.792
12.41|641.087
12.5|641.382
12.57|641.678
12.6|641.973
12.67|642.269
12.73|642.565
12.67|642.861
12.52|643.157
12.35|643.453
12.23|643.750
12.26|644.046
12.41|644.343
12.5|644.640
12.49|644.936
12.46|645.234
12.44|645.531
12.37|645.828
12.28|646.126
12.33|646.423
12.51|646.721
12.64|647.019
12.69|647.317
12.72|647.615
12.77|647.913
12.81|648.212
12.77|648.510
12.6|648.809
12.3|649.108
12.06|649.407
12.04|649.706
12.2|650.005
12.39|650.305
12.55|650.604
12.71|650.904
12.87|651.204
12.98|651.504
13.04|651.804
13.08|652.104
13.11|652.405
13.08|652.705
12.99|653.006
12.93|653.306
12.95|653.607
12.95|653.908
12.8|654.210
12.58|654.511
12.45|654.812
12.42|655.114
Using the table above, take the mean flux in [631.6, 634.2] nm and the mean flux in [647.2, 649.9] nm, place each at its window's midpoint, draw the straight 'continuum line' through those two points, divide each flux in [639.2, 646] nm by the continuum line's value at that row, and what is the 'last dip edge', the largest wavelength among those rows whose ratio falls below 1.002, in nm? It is 645.828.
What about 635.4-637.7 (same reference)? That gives 636.088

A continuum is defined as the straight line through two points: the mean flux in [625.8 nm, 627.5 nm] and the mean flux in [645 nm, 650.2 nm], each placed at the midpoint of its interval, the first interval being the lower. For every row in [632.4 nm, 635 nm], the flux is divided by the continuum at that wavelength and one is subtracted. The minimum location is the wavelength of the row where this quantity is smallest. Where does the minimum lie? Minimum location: 634.332 nm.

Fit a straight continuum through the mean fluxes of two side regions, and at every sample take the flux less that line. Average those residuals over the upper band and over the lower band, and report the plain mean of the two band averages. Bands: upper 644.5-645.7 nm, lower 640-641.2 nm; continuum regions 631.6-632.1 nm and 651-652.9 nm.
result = -0.43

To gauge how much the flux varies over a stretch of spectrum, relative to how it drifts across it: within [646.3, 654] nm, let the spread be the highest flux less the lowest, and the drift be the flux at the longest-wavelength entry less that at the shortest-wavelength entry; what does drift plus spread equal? 1.7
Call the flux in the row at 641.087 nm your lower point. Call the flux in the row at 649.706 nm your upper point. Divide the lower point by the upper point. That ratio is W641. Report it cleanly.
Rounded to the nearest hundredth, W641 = 1.03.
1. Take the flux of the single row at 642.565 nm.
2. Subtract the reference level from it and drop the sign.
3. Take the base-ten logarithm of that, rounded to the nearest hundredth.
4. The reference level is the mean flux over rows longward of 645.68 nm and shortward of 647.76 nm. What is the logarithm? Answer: -0.65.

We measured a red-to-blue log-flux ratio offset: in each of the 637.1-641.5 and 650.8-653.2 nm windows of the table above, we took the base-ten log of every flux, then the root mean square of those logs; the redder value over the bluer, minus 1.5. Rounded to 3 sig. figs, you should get -0.484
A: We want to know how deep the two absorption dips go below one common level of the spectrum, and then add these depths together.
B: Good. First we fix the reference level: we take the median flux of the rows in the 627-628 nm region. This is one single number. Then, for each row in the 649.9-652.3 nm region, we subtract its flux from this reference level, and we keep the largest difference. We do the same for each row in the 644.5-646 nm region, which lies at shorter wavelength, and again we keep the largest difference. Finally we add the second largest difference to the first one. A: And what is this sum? 1.2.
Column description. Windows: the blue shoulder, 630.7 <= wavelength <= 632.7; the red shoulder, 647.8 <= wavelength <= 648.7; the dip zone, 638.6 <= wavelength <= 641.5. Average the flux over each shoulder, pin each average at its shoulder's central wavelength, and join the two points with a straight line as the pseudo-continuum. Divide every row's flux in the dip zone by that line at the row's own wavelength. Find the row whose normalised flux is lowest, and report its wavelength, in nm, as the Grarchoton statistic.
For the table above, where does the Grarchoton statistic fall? 639.907 nm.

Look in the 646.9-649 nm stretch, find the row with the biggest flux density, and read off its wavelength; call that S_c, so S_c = 648.212 nm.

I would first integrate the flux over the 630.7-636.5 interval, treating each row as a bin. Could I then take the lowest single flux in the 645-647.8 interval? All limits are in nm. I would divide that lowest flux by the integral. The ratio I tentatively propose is 0.17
